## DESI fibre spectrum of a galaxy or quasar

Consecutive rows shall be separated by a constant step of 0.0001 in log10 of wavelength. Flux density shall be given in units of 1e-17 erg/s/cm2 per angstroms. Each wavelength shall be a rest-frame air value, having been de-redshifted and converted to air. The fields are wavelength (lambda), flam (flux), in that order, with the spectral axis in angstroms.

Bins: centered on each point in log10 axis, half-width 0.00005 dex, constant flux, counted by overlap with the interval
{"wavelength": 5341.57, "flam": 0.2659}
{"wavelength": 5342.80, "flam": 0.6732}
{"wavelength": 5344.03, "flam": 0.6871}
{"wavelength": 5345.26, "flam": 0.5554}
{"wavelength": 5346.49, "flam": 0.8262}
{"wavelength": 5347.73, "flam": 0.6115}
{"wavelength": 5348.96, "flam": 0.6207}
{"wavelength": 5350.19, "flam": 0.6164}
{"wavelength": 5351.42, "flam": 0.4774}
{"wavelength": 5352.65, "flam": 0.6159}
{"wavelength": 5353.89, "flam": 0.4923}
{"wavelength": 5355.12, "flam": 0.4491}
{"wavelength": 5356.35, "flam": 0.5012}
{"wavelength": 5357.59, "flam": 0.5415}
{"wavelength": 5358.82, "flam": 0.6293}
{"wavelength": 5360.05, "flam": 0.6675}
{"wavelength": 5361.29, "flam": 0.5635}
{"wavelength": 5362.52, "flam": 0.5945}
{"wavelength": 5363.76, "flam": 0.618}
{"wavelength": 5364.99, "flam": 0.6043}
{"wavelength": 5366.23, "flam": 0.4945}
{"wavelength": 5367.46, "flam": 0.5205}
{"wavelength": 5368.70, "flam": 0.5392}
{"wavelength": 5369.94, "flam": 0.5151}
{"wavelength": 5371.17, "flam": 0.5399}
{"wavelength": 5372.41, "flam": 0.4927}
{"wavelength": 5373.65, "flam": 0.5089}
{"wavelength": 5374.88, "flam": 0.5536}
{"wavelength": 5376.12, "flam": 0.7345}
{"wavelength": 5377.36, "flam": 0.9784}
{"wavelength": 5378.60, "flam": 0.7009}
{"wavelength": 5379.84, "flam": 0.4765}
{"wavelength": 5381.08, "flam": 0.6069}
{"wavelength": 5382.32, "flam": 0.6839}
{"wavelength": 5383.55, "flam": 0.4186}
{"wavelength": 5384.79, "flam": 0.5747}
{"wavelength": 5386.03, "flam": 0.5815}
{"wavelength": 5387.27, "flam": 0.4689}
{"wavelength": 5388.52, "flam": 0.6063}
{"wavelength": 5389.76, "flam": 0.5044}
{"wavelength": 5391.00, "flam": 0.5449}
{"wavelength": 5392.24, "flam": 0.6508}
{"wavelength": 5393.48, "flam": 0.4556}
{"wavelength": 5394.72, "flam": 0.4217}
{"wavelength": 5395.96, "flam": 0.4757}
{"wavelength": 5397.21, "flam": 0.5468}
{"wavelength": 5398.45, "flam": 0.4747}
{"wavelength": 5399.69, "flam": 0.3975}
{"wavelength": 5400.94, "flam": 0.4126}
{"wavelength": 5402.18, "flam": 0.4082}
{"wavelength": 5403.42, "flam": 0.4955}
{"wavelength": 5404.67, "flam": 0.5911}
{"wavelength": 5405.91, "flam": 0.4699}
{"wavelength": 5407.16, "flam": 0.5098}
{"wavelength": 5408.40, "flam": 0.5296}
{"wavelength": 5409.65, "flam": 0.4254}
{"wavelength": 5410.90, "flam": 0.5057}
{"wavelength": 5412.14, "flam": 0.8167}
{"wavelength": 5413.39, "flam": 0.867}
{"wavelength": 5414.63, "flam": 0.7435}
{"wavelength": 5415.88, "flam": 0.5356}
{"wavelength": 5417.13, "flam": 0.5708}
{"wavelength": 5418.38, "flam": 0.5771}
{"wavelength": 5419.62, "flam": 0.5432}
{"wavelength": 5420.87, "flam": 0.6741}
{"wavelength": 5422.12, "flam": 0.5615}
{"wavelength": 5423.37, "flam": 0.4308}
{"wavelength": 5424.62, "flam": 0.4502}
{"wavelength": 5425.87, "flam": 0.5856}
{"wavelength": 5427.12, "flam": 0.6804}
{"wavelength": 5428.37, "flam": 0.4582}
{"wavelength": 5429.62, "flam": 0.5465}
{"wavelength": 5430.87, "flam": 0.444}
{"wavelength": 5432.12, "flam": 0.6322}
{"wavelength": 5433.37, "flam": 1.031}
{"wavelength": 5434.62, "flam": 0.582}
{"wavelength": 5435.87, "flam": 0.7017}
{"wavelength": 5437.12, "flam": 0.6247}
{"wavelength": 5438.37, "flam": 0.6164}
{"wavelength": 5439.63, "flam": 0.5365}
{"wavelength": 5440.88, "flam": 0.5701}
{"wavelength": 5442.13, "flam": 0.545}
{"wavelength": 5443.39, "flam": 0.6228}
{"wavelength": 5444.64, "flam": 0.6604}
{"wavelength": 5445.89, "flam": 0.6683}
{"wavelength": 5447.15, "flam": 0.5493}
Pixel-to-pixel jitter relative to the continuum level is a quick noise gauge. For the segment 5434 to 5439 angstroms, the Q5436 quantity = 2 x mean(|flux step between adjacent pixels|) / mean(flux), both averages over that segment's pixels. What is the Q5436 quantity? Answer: 0.22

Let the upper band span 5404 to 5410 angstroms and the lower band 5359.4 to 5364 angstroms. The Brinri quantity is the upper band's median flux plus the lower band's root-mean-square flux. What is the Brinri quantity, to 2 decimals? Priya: 1.12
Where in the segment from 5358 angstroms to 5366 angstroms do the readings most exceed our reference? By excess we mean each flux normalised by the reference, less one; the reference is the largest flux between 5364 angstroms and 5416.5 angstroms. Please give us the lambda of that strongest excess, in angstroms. 5360.05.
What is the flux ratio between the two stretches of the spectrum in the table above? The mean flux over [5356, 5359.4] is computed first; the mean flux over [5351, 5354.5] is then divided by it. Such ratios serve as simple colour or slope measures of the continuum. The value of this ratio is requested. 0.95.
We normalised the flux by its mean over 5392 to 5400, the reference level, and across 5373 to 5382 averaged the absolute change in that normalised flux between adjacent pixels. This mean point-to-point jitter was 0.38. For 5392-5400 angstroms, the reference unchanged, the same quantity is 0.17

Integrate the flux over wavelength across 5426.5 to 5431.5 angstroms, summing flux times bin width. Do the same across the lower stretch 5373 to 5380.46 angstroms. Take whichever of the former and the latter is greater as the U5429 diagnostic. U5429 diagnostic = 4.9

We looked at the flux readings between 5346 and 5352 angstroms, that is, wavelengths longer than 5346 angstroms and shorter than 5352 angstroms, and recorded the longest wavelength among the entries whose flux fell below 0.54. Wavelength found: 5351.42 angstroms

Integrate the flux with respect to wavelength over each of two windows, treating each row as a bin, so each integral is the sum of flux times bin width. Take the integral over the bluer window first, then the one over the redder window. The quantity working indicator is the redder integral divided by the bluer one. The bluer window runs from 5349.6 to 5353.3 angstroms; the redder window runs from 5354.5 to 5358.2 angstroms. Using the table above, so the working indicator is 0.9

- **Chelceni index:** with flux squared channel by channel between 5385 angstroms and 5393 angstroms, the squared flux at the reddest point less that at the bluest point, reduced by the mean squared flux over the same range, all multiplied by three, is -0.69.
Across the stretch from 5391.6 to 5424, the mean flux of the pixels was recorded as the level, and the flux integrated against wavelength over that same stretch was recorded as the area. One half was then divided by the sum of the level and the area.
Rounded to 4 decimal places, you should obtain 0.0276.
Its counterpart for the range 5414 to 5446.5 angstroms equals 0.0249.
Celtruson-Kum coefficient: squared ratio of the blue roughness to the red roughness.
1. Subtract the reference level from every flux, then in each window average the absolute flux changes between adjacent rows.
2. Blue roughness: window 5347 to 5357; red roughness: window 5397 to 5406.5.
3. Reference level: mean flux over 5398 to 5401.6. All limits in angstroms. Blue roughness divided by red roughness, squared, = 1.16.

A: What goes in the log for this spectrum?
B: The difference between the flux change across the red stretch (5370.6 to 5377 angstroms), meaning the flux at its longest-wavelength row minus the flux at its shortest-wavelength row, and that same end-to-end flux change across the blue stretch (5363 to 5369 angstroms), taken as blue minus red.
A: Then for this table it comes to -0.3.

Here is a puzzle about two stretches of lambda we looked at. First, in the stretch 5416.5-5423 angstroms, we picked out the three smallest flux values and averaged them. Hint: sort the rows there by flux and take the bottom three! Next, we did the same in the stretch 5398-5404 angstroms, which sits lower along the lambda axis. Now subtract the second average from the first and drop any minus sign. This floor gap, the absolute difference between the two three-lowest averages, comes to 0.152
